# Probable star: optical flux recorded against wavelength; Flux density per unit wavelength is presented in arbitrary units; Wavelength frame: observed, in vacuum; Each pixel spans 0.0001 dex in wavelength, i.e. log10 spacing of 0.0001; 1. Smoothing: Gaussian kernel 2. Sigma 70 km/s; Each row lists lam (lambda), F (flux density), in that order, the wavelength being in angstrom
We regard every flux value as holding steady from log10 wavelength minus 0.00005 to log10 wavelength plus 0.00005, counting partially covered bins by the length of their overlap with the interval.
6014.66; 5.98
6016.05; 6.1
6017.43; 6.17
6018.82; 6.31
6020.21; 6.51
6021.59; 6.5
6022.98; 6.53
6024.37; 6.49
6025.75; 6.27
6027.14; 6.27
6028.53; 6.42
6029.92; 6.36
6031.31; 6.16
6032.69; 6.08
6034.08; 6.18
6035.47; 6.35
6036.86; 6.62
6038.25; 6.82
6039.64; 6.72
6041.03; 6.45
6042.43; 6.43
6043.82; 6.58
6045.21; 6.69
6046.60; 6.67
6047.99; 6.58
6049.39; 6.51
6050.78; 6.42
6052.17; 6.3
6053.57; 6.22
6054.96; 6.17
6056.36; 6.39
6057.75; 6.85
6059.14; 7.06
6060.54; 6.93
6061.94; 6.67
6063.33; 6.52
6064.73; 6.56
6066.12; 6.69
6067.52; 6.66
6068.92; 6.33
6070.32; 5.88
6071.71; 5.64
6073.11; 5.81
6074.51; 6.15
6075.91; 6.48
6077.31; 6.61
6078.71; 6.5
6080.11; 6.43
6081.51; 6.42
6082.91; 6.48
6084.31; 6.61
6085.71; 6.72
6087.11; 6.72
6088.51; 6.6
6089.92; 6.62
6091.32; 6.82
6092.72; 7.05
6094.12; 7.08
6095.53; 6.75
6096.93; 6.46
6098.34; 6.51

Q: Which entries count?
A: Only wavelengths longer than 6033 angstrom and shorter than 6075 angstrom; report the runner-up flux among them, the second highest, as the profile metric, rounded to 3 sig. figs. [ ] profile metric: 6.93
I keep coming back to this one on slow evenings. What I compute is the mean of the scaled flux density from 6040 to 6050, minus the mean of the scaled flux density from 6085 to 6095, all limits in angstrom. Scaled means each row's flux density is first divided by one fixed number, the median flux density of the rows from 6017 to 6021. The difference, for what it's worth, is -0.038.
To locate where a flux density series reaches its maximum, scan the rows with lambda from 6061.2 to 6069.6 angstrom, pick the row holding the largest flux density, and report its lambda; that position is 6066.12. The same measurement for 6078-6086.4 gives 6085.71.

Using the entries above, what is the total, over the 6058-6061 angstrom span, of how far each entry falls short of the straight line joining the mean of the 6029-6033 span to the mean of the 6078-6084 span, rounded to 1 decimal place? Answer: -1.3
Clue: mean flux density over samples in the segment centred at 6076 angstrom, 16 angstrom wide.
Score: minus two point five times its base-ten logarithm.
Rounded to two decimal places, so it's -1.99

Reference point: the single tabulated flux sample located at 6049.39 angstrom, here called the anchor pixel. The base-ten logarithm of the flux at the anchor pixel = 0.814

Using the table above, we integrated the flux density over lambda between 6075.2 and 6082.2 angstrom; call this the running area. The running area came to 45.4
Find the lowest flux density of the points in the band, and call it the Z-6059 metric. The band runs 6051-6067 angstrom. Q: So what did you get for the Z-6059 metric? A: 6.17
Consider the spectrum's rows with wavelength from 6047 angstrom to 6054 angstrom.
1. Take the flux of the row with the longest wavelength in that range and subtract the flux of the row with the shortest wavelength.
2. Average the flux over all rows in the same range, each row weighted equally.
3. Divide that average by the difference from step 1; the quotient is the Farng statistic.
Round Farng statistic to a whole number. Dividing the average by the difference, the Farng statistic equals -18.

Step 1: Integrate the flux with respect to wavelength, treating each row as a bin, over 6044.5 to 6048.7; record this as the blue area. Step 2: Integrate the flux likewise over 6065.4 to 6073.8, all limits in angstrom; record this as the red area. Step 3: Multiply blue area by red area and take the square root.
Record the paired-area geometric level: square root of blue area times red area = 38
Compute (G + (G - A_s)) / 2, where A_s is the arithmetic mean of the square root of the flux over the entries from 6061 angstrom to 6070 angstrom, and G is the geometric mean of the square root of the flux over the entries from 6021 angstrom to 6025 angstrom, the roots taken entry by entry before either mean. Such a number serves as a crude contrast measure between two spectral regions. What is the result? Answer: 1.27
